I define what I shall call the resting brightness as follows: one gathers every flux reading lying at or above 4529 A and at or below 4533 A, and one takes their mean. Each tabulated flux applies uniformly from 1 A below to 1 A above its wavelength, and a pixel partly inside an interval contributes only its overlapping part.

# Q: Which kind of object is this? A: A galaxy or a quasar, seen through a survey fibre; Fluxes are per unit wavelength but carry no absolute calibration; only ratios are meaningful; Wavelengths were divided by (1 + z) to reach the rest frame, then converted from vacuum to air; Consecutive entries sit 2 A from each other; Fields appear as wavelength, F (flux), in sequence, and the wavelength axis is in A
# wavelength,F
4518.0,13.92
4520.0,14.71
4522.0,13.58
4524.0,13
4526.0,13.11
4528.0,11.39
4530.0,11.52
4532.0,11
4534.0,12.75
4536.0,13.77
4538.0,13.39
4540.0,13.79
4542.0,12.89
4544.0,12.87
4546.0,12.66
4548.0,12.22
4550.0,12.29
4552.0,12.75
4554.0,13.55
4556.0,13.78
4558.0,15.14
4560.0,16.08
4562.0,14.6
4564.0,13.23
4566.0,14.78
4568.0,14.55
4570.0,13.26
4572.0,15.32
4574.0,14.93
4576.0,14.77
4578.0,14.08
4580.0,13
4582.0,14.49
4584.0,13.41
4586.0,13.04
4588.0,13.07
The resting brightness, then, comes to 11.3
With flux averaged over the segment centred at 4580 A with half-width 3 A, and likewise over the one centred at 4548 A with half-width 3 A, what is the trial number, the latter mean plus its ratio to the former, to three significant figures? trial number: 13.3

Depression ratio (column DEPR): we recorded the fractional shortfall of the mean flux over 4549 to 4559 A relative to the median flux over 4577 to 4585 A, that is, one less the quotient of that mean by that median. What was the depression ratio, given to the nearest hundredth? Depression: 0.02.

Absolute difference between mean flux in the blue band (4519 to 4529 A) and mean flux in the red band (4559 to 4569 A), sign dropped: 1.49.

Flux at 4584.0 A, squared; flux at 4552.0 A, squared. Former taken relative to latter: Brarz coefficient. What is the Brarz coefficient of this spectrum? 1.1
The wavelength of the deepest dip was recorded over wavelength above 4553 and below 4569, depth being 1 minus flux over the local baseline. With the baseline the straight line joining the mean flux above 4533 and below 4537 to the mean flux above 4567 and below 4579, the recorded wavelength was 4564.0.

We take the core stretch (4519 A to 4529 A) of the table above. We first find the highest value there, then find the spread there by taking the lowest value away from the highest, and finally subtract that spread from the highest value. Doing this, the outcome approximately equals 11.4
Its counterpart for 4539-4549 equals 12.2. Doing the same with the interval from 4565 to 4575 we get 13.3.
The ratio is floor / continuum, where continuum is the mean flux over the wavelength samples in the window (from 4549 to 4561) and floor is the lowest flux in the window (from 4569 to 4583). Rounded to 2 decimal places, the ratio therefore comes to 0.93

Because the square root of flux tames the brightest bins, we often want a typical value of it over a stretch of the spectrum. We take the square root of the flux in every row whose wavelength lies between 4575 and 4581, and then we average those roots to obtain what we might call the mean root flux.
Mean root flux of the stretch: 3.73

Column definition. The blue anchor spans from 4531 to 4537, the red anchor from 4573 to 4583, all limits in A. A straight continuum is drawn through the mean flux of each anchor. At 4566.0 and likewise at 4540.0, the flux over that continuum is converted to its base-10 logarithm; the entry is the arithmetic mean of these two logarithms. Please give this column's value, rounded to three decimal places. 0.032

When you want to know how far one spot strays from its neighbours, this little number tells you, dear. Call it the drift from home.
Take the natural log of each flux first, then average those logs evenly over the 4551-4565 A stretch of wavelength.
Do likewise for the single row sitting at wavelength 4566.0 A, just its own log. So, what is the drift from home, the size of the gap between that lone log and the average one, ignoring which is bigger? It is 0.046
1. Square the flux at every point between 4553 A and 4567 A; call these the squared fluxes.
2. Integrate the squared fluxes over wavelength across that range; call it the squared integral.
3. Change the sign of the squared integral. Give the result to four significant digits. -2936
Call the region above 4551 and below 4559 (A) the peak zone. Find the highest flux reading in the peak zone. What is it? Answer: 15.14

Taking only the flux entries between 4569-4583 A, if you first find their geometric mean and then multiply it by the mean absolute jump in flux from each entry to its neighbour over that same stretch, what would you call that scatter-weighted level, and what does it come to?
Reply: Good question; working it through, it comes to 13.9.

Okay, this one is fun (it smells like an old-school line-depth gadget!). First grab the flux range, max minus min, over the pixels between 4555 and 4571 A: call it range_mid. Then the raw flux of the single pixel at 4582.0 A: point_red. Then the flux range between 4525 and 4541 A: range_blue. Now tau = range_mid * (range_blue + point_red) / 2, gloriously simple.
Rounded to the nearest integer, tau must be 25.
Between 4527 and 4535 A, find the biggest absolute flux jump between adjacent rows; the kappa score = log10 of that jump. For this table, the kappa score 0.2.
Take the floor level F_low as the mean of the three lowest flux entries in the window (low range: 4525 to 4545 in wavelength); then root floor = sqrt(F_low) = 3.36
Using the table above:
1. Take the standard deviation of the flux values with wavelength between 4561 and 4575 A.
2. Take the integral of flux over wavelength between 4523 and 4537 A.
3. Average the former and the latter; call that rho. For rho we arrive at 87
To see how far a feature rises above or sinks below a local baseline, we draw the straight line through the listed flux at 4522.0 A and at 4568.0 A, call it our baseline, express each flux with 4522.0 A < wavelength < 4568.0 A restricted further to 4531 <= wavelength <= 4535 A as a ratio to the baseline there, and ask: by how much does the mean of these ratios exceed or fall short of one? -0.14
